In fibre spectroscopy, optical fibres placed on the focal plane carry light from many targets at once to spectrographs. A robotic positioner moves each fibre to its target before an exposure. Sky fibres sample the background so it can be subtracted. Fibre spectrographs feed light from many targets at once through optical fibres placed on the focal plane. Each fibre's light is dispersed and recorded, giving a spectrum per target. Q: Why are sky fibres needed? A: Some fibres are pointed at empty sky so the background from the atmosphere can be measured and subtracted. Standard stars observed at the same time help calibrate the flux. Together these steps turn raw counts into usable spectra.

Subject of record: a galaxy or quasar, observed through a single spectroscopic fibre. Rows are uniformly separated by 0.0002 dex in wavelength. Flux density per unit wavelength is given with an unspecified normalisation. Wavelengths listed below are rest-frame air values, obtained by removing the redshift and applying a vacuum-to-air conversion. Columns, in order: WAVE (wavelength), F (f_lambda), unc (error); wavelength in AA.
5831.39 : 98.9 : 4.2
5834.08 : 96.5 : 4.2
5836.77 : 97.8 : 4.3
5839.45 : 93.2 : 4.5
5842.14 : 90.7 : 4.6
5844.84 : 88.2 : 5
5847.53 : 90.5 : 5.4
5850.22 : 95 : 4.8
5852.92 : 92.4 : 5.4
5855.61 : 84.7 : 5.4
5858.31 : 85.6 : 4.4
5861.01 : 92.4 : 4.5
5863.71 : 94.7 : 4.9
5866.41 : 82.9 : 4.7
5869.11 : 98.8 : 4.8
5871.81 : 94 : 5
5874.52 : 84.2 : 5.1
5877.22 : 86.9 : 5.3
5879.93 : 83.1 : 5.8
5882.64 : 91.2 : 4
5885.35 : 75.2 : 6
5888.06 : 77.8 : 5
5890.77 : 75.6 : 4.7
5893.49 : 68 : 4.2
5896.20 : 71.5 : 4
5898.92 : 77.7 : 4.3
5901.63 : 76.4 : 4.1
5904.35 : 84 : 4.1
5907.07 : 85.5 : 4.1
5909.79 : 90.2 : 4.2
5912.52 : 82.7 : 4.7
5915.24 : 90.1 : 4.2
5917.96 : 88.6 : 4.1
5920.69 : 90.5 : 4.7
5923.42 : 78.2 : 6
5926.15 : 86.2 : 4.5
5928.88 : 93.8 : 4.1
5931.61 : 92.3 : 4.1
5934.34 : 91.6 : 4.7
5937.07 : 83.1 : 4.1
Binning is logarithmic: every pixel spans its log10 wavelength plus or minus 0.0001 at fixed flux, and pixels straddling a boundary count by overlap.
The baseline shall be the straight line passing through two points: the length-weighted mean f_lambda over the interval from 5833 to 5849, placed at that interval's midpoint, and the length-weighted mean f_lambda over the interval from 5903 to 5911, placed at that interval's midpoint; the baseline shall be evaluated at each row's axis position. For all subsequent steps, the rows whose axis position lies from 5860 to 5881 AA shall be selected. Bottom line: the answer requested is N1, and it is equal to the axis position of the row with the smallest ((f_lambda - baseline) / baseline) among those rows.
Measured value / 5866.41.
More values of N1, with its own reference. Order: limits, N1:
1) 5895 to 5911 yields 5896.20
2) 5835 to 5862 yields 5855.61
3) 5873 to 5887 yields 5885.35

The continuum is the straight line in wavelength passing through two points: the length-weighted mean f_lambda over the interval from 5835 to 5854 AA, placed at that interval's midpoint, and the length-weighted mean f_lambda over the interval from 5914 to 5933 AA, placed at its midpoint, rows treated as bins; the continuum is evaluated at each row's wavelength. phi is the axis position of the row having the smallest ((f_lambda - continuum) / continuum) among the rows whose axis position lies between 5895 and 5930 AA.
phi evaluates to 5896.20 AA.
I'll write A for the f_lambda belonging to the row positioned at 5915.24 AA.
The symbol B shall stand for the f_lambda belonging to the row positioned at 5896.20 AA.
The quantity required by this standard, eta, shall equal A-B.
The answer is 19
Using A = 90.1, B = 71.5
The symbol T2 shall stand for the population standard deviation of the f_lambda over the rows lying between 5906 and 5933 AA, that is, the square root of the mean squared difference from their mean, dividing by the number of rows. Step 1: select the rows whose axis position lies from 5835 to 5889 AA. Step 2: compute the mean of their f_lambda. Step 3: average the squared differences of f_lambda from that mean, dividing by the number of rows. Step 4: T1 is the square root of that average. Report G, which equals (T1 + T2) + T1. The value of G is 16.8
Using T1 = 6.2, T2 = 4.5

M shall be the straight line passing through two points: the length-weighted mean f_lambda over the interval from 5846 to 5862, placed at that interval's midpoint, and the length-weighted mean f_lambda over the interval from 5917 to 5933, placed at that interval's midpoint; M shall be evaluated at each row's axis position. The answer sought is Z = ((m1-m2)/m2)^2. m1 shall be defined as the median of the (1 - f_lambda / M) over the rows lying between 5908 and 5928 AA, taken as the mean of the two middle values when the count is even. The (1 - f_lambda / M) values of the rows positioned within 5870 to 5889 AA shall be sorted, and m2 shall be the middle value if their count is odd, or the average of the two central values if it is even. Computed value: 1.1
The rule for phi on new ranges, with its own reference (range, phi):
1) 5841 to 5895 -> 5893.49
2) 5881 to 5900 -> 5893.49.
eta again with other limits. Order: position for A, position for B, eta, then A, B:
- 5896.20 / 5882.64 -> -20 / 71.5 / 91.2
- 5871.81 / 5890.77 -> 18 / 94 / 75.6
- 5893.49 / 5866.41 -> -15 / 68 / 82.9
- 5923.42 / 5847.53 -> -12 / 78.2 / 90.5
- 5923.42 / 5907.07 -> -7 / 78.2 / 85.5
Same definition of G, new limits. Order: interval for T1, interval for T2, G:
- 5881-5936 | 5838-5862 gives 18.4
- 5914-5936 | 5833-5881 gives 14.2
